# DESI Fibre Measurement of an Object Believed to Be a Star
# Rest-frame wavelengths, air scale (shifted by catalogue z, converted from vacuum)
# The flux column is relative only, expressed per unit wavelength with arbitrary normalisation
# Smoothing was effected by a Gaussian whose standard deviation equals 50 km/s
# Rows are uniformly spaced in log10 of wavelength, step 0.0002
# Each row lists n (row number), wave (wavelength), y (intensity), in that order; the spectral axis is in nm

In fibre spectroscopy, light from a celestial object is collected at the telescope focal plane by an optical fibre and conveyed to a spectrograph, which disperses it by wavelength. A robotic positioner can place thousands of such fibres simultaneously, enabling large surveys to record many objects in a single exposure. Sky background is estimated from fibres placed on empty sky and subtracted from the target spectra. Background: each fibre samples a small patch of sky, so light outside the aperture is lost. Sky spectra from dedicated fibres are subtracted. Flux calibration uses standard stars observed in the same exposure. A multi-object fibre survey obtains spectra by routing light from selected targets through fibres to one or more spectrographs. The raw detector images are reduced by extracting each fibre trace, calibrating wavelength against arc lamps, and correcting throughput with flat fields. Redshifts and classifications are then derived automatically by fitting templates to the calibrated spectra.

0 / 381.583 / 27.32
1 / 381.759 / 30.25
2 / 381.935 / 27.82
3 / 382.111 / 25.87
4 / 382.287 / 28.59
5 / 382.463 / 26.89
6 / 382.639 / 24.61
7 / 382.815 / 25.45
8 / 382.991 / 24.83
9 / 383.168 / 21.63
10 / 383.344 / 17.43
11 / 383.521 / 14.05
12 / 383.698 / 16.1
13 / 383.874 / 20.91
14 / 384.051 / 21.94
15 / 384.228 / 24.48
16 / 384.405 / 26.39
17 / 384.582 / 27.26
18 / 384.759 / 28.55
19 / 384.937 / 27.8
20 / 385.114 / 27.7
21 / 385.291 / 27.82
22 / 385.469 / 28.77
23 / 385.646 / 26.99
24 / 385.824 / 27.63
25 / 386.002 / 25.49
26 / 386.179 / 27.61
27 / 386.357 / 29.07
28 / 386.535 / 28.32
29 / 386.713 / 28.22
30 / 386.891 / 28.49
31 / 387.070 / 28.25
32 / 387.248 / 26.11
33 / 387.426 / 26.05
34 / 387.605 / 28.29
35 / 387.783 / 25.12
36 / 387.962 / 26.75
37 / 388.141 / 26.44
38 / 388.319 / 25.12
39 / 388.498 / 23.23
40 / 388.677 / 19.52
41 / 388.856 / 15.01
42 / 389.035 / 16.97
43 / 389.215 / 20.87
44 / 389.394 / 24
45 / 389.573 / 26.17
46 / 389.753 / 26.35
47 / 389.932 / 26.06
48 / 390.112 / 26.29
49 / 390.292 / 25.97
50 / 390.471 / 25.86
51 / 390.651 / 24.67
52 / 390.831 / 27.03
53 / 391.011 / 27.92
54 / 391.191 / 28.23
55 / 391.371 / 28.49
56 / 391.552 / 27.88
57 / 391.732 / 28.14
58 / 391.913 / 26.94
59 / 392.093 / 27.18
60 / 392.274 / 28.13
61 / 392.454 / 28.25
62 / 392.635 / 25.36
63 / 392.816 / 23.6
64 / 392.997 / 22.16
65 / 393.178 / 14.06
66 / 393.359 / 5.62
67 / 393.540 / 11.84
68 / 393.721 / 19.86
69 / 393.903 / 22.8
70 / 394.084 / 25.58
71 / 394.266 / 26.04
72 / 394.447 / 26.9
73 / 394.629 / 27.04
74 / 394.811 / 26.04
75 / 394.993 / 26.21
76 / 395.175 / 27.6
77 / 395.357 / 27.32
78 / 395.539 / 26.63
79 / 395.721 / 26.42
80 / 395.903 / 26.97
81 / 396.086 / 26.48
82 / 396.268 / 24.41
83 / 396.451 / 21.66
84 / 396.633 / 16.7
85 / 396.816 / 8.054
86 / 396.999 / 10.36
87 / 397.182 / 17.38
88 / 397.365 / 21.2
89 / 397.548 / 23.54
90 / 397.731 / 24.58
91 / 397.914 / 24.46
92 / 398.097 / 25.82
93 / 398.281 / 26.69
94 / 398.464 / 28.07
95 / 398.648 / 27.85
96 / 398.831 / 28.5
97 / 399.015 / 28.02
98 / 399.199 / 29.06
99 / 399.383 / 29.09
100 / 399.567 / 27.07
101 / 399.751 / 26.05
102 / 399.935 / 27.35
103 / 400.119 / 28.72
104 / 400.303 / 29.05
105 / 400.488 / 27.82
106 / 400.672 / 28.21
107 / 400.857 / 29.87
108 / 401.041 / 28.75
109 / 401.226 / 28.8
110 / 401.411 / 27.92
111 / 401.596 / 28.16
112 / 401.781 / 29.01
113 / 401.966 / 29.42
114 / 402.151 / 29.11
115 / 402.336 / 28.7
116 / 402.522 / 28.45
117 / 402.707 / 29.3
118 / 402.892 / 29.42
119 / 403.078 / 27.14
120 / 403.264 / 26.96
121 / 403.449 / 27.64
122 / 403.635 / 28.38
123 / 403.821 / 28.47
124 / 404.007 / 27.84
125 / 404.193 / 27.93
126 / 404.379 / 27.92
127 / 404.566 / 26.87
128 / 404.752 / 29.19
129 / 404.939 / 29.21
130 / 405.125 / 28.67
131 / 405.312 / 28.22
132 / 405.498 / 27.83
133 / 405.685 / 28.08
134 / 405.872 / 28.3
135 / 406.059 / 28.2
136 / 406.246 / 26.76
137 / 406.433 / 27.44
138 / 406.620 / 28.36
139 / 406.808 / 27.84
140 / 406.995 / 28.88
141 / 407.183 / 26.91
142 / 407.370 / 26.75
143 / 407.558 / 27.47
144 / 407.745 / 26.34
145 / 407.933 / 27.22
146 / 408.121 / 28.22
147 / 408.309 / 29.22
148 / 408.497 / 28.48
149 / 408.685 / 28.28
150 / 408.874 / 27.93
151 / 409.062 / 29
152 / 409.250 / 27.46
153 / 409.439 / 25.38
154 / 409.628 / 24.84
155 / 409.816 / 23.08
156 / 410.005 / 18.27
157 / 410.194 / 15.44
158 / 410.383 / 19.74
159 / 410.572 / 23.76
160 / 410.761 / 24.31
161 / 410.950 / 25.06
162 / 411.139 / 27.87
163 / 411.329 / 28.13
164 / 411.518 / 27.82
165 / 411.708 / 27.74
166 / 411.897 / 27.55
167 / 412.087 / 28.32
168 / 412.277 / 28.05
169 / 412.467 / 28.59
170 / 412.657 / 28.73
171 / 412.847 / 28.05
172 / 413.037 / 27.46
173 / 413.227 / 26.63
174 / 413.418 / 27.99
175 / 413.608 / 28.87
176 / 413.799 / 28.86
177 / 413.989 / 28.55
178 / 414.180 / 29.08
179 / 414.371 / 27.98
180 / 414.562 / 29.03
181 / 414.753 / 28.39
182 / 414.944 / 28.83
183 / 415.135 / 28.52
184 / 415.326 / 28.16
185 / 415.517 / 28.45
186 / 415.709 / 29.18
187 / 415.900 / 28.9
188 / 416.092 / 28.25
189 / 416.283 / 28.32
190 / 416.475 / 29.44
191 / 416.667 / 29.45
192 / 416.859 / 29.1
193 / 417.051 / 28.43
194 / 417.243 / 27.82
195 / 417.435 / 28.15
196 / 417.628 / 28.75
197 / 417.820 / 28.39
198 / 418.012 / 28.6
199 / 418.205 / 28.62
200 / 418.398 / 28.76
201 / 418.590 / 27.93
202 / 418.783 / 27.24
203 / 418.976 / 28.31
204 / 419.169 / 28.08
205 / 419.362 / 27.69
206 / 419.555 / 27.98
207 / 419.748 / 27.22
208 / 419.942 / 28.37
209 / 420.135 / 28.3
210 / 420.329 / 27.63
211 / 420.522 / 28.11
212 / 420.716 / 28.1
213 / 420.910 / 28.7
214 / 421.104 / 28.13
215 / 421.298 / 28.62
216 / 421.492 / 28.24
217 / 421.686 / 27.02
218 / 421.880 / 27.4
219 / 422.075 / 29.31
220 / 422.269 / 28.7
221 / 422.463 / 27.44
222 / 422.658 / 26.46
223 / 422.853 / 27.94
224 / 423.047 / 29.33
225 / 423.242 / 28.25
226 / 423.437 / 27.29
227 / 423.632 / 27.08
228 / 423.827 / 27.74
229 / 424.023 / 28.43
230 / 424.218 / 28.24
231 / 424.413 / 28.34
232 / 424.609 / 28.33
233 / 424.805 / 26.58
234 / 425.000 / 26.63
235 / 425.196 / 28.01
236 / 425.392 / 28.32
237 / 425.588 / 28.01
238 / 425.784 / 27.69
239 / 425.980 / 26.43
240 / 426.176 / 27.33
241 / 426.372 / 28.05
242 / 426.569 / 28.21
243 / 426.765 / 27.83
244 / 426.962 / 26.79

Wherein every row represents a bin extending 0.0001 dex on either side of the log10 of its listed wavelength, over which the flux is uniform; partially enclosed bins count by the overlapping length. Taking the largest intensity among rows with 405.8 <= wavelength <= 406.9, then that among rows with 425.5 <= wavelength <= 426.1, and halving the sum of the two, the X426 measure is 28.2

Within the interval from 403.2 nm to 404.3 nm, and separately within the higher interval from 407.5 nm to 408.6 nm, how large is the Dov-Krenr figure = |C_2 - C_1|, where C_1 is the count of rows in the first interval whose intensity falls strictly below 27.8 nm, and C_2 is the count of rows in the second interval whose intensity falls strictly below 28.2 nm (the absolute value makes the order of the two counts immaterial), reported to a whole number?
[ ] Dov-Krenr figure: 1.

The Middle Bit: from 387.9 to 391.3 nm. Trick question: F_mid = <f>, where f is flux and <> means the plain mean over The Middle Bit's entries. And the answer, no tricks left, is 24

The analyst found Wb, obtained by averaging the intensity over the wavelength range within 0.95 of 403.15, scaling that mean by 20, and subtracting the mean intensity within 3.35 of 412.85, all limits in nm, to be 538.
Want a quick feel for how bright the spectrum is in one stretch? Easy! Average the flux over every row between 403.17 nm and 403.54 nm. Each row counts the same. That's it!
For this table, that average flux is 27.3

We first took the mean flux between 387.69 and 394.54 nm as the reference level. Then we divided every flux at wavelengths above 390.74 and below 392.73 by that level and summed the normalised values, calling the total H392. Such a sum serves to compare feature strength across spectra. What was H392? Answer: 13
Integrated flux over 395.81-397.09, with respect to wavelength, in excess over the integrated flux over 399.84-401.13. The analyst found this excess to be -12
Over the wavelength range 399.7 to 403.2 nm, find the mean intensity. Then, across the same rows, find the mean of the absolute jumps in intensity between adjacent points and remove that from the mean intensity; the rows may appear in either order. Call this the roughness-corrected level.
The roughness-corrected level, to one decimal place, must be 27.7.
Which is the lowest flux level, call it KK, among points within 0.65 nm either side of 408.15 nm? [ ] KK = 26.34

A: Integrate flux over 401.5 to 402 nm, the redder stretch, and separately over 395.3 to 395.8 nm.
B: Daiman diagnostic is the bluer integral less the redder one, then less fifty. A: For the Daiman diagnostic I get -51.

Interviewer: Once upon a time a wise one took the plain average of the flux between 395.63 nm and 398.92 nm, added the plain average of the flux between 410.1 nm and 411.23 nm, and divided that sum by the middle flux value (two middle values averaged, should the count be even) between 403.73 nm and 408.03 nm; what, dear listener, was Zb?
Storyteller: 1.63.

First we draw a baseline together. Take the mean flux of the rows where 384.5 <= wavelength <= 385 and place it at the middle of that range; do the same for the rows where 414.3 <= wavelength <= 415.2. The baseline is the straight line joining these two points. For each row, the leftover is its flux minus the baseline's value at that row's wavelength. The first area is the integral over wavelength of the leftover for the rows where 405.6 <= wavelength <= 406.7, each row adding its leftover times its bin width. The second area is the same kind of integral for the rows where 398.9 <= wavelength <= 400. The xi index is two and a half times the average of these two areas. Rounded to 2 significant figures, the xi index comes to -1.3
